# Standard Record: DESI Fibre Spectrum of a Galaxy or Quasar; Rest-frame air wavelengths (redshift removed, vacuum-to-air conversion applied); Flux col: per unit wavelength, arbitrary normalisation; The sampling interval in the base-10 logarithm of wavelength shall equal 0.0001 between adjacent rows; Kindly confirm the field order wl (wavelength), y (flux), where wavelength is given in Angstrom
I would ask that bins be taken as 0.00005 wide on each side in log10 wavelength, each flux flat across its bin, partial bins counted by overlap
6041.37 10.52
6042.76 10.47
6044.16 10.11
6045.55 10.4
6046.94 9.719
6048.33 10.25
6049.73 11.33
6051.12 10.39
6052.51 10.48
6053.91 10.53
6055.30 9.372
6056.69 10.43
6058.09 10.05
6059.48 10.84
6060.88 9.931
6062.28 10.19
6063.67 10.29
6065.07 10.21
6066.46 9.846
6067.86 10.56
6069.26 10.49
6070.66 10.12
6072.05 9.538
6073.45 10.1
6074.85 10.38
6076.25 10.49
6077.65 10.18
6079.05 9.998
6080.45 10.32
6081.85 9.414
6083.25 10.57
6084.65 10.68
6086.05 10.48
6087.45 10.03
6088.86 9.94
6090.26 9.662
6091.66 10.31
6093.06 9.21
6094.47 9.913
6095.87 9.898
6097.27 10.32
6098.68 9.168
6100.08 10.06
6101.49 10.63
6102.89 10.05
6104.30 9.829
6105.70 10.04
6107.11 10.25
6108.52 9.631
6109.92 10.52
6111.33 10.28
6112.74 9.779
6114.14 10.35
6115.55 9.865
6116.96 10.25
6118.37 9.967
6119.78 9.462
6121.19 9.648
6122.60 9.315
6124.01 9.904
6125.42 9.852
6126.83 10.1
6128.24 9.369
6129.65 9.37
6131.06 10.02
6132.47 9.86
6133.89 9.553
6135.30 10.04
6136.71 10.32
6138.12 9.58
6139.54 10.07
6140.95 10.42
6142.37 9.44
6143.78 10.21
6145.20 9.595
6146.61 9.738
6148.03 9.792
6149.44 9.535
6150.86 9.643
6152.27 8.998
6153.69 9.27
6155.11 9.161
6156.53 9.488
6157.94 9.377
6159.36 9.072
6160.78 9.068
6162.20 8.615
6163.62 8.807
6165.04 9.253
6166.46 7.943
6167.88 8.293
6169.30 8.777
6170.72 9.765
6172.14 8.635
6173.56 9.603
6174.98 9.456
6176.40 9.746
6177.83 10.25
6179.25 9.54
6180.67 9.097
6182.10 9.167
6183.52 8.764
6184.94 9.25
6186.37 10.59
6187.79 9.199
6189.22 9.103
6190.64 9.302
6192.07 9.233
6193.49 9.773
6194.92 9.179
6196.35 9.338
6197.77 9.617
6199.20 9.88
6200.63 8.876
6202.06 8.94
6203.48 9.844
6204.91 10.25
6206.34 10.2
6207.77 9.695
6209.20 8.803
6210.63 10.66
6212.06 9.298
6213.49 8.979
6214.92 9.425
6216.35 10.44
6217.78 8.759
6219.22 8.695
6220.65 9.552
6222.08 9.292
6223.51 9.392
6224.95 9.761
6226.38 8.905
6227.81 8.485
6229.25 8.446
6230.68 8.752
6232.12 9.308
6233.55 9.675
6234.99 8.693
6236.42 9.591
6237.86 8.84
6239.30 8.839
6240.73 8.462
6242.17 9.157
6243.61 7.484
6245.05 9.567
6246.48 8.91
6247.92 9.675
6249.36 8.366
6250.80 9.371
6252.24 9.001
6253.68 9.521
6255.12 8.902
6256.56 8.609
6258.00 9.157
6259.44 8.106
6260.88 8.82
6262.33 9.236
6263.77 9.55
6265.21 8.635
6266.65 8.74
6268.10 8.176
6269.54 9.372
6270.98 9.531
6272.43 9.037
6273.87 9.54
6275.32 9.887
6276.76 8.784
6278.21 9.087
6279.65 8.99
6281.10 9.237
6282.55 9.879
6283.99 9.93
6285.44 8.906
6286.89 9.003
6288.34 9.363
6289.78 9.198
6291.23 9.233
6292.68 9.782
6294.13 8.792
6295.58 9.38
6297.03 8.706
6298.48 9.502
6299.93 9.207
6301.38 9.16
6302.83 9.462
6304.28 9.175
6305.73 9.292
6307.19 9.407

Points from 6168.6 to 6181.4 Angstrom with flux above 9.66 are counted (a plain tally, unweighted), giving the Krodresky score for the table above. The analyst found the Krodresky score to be 3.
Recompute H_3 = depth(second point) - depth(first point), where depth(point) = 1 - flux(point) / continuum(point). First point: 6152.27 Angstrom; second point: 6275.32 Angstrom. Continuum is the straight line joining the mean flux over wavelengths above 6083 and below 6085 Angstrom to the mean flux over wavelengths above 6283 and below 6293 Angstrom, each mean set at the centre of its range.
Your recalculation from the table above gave -0.17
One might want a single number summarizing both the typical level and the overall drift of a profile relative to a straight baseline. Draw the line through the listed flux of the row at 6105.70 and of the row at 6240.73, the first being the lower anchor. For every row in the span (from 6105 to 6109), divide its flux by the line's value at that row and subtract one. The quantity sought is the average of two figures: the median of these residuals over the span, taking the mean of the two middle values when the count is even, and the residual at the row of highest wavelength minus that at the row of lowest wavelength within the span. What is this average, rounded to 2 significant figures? -0.019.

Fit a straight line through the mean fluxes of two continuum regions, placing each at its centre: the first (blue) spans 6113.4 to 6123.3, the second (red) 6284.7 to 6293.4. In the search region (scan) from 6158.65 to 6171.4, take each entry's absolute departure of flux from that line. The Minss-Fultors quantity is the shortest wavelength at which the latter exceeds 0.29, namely 6159.36 Angstrom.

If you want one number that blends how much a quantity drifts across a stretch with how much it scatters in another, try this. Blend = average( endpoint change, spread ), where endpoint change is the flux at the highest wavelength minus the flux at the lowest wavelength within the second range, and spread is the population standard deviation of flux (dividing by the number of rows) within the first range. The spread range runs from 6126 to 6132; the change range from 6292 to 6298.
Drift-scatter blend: -0.36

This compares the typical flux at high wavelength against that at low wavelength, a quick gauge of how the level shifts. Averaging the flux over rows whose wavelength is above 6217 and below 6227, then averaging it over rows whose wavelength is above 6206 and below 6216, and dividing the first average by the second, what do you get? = 0.96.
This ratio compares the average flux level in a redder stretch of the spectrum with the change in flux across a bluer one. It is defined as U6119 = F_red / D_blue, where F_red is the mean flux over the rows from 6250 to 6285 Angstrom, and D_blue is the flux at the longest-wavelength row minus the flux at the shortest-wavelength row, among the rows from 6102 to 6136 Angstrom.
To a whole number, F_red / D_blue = -913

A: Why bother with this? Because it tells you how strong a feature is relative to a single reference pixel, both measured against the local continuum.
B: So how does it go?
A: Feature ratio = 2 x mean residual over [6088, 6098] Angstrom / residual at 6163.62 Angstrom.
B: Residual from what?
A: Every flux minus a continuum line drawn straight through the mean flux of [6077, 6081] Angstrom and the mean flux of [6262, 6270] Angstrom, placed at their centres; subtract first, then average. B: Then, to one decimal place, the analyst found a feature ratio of 0.4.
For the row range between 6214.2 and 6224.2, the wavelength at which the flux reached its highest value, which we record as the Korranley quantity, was 6216.35 Angstrom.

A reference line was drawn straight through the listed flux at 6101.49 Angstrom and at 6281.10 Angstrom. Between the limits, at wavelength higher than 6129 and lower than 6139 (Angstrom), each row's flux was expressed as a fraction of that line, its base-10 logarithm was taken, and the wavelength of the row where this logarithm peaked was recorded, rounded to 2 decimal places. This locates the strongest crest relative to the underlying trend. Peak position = 6136.71 Angstrom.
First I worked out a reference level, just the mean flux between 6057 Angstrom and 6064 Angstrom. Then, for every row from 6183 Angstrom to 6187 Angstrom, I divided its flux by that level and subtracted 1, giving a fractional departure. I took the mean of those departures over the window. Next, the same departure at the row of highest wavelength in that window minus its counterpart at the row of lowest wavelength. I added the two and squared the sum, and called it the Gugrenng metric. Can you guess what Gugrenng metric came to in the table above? 0.012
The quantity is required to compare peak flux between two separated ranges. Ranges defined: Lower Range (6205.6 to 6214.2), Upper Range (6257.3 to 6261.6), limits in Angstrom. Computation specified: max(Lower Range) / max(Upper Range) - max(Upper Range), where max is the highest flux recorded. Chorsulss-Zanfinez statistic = -7.99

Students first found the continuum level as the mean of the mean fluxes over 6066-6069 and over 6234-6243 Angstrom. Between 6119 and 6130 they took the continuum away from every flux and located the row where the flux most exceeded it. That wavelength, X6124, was 6126.83 Angstrom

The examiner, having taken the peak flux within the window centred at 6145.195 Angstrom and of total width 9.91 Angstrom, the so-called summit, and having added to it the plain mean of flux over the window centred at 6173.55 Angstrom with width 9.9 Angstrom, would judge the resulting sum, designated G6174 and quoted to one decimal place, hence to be 19.9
